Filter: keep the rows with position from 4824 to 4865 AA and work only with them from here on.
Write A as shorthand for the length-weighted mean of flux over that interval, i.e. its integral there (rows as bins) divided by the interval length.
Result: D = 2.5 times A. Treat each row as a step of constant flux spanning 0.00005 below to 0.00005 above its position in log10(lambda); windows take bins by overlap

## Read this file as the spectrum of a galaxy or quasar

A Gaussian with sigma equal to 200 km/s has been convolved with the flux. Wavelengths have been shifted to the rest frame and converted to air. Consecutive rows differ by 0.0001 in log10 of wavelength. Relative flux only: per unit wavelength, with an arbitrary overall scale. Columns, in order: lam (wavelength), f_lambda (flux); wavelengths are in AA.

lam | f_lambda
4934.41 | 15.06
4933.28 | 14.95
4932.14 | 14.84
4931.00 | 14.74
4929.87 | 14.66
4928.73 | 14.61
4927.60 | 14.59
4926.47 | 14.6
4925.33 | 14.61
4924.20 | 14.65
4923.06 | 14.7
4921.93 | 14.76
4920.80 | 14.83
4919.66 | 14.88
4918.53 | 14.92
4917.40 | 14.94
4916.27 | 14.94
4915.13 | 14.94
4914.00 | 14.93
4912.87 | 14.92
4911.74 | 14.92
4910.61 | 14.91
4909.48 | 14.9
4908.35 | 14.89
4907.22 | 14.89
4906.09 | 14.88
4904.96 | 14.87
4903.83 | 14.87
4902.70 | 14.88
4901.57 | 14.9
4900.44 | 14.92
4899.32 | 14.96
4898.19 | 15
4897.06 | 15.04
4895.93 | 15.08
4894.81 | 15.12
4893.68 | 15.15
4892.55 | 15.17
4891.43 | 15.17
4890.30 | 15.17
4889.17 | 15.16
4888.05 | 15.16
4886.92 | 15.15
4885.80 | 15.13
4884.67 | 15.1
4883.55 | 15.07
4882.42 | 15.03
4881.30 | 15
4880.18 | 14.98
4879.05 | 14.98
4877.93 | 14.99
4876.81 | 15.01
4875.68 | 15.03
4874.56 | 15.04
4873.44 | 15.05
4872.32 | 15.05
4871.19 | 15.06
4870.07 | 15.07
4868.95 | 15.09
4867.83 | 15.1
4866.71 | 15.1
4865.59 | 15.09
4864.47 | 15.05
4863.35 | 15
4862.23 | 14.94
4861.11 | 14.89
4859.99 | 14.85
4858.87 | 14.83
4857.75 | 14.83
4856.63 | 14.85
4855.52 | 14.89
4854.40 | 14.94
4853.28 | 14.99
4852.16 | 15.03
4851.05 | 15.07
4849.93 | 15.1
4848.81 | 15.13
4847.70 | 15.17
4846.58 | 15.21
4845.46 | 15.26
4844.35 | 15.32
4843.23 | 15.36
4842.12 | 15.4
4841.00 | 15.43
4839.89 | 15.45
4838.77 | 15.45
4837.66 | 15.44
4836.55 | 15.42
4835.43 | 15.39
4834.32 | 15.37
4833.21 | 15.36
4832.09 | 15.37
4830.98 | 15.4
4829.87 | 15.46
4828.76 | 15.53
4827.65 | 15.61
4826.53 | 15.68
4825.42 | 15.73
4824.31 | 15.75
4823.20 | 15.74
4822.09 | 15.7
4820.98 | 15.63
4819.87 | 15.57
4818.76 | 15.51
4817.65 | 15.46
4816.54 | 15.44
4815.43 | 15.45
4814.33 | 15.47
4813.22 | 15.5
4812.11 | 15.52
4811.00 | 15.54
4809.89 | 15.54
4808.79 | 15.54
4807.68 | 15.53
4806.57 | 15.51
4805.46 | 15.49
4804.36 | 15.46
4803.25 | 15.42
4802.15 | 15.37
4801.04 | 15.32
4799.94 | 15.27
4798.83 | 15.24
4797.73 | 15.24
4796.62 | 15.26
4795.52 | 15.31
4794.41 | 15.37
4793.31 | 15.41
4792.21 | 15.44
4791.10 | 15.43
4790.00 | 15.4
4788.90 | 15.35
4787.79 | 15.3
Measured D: 38.09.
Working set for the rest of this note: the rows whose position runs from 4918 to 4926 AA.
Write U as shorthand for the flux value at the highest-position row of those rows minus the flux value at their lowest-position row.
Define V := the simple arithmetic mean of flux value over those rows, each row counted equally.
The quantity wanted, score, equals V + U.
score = 14.45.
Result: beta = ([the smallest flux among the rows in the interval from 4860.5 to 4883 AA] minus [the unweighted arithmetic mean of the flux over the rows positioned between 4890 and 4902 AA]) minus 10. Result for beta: -10.2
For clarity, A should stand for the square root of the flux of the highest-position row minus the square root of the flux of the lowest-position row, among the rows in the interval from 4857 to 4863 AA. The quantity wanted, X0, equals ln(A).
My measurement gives -4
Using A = 0.0143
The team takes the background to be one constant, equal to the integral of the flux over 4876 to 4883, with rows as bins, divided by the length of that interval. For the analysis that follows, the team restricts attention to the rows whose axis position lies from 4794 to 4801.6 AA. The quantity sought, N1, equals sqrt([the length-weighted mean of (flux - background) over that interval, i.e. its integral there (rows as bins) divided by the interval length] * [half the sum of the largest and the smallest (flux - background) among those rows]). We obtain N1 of 0.31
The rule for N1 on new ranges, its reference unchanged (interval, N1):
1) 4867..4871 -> 0.10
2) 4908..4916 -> 0.07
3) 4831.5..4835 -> 0.38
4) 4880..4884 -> 0.03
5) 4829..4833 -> 0.43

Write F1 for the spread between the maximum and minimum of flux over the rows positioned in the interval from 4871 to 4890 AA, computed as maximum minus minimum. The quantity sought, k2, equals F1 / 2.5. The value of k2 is 0.072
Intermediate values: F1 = 0.18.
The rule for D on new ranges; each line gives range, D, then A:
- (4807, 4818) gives 38.75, 15.50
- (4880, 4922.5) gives 37.48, 14.99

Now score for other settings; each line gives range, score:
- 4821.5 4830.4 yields 15.41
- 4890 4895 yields 15.11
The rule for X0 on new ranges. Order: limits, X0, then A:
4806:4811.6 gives -6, 0.0038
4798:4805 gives -4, 0.0281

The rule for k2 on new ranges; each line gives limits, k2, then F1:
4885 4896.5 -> 0.036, 0.09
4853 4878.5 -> 0.108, 0.27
